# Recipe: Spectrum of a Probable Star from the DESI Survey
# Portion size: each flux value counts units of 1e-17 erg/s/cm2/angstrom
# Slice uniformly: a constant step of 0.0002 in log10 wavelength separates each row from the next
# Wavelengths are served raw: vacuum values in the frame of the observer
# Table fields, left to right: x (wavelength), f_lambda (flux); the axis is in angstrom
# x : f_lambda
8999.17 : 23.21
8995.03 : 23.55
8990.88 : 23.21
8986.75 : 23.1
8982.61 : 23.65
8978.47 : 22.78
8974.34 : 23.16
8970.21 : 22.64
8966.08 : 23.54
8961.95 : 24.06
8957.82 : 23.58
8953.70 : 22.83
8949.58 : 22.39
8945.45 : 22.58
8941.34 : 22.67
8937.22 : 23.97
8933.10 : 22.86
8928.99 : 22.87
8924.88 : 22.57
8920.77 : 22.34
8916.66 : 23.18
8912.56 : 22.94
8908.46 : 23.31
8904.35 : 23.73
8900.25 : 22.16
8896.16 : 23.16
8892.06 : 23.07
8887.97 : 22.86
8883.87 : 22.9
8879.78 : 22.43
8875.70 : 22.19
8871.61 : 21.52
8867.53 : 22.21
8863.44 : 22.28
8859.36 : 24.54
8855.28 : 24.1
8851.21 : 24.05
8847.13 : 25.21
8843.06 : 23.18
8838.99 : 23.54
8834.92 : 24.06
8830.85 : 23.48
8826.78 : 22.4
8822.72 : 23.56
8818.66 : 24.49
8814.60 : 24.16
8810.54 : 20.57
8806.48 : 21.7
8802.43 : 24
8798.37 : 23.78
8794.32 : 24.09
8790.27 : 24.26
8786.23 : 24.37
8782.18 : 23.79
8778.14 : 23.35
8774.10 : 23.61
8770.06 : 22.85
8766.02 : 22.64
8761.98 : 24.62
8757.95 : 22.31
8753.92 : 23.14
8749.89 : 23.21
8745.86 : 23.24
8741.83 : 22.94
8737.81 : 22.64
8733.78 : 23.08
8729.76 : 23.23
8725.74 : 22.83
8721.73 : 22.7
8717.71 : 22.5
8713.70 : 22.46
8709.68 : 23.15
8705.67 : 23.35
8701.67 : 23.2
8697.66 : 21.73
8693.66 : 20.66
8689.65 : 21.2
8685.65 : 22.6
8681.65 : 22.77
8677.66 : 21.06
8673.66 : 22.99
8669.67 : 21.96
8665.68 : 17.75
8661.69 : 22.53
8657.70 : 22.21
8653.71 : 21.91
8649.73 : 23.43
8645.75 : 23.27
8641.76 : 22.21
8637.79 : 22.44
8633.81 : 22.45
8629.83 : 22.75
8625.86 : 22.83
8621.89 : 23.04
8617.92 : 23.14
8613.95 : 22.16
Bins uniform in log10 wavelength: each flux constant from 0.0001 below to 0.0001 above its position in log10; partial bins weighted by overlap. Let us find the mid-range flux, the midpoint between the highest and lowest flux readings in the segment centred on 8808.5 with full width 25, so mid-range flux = 22.5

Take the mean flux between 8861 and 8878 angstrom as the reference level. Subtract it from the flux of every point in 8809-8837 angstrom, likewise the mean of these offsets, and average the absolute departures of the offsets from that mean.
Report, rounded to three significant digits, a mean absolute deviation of 1.01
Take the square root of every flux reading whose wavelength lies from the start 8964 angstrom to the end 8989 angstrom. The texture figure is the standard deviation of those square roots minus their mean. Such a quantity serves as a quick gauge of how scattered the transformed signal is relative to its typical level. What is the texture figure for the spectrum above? -4.77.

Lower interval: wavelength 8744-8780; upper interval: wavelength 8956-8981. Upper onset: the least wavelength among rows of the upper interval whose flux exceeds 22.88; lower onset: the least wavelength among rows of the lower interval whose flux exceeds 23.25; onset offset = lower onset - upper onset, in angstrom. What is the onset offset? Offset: -195.8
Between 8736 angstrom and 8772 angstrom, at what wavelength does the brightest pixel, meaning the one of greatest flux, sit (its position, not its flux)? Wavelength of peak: 8761.98 angstrom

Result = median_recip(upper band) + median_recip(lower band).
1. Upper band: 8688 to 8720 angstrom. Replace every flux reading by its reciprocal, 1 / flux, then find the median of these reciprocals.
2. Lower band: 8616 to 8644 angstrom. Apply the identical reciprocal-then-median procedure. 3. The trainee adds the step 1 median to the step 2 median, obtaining 0.0884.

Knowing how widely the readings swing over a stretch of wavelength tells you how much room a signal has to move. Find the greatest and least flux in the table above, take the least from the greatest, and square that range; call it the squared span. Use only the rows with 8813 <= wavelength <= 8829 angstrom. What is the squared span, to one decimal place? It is 4.4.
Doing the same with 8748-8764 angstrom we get 5.3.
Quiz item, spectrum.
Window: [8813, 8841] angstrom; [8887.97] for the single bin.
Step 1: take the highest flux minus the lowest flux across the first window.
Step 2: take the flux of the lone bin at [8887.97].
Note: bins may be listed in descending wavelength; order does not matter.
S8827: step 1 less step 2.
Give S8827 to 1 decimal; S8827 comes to -20.8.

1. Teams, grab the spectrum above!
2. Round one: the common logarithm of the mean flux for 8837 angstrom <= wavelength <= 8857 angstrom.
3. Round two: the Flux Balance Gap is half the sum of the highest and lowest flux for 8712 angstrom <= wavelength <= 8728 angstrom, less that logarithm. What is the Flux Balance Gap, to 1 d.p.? 21.3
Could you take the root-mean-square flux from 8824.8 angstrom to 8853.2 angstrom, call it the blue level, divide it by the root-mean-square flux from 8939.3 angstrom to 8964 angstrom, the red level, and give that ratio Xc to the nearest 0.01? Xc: 1.03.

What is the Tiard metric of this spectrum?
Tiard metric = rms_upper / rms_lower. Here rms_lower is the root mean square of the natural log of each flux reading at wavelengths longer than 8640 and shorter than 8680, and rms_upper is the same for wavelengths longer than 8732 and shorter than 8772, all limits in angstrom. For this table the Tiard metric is 1.02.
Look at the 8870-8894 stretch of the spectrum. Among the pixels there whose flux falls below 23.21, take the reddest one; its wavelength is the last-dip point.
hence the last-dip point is 8892.06 angstrom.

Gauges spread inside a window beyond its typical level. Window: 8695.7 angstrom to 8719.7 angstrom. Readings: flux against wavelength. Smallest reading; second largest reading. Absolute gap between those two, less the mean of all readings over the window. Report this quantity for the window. -21.3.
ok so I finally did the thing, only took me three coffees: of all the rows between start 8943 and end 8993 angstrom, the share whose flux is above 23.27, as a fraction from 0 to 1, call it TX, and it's 0.33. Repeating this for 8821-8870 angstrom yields 0.67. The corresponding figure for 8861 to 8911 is 0.17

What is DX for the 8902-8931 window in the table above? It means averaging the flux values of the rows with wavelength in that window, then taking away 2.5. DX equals 20.5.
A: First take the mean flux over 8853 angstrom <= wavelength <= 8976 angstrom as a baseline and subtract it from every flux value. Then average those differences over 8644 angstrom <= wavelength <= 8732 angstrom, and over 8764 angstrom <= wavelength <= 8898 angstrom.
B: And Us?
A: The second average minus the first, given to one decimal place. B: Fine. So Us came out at 1.0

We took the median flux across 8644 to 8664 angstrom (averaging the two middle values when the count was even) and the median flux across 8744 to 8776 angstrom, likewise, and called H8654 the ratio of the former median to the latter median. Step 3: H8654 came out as 0.97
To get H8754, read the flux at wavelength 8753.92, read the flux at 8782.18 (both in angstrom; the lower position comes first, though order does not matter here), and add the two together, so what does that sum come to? 46.9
